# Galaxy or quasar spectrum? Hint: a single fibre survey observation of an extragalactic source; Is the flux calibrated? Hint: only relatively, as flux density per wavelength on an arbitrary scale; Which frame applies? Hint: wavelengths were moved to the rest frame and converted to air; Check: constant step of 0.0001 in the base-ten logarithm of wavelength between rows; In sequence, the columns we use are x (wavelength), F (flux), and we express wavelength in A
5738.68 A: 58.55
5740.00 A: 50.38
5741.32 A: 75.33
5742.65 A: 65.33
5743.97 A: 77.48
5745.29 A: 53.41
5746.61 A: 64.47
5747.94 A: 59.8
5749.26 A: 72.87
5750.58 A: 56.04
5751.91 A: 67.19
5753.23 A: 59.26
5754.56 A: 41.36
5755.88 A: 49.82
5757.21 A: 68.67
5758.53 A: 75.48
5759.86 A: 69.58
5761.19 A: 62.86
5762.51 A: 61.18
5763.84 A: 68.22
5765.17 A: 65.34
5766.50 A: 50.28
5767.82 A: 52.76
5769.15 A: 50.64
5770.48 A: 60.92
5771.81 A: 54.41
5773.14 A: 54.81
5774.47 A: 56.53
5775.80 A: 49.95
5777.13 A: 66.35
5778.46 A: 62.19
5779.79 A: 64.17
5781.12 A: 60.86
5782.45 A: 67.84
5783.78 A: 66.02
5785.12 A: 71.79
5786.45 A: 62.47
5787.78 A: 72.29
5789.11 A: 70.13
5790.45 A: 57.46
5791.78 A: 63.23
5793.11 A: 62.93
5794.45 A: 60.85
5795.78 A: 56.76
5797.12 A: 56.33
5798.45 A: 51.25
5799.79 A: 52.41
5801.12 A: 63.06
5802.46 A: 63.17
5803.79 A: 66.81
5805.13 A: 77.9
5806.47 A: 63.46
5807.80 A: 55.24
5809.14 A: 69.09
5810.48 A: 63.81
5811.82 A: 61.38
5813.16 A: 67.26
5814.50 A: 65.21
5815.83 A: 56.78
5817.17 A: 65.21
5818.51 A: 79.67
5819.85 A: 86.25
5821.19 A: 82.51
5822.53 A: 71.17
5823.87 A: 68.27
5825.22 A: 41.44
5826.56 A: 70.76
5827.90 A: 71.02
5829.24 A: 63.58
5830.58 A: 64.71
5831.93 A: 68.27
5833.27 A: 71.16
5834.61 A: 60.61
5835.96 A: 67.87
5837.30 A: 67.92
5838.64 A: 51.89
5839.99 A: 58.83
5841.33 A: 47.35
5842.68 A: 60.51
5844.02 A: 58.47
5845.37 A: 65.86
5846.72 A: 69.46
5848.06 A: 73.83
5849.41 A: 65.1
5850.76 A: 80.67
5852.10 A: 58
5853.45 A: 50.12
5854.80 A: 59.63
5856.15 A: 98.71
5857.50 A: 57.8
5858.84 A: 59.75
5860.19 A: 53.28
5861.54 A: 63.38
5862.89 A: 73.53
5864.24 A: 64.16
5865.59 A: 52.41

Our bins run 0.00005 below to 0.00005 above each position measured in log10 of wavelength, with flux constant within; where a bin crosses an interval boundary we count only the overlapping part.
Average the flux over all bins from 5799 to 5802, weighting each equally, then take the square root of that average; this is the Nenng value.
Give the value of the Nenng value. 7.60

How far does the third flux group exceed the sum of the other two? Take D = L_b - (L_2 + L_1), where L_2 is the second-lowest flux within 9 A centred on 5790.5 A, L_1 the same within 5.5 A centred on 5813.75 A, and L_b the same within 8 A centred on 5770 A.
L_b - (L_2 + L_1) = -72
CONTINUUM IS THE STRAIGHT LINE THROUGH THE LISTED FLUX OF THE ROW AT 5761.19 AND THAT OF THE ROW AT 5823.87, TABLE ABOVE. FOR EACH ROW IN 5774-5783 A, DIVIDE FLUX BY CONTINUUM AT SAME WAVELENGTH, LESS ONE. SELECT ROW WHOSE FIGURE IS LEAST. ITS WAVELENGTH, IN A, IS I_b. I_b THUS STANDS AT 5775.80 A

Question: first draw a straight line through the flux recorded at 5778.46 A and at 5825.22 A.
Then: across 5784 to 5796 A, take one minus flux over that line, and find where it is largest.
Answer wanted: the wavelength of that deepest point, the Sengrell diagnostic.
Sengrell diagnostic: 5790.45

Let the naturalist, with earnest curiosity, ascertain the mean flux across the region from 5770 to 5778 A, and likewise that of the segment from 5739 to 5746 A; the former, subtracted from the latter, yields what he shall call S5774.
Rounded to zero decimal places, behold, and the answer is 7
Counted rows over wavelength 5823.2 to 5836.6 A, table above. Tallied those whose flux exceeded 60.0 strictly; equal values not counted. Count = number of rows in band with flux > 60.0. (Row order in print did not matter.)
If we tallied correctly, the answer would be 9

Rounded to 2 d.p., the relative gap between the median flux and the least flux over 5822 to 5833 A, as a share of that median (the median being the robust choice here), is 0.39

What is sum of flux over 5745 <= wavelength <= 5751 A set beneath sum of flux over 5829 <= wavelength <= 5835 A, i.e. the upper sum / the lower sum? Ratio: 1.07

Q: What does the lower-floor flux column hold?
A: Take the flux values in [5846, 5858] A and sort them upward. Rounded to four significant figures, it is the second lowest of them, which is 57.80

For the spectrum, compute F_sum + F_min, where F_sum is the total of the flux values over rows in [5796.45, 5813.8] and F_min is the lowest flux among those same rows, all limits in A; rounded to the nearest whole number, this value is 862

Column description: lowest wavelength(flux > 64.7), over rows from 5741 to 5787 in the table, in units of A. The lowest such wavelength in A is 5741.32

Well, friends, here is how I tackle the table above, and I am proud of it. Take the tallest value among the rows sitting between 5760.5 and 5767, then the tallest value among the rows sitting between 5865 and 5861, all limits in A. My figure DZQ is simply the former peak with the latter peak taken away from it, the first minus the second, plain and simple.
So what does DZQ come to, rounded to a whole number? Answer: -5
